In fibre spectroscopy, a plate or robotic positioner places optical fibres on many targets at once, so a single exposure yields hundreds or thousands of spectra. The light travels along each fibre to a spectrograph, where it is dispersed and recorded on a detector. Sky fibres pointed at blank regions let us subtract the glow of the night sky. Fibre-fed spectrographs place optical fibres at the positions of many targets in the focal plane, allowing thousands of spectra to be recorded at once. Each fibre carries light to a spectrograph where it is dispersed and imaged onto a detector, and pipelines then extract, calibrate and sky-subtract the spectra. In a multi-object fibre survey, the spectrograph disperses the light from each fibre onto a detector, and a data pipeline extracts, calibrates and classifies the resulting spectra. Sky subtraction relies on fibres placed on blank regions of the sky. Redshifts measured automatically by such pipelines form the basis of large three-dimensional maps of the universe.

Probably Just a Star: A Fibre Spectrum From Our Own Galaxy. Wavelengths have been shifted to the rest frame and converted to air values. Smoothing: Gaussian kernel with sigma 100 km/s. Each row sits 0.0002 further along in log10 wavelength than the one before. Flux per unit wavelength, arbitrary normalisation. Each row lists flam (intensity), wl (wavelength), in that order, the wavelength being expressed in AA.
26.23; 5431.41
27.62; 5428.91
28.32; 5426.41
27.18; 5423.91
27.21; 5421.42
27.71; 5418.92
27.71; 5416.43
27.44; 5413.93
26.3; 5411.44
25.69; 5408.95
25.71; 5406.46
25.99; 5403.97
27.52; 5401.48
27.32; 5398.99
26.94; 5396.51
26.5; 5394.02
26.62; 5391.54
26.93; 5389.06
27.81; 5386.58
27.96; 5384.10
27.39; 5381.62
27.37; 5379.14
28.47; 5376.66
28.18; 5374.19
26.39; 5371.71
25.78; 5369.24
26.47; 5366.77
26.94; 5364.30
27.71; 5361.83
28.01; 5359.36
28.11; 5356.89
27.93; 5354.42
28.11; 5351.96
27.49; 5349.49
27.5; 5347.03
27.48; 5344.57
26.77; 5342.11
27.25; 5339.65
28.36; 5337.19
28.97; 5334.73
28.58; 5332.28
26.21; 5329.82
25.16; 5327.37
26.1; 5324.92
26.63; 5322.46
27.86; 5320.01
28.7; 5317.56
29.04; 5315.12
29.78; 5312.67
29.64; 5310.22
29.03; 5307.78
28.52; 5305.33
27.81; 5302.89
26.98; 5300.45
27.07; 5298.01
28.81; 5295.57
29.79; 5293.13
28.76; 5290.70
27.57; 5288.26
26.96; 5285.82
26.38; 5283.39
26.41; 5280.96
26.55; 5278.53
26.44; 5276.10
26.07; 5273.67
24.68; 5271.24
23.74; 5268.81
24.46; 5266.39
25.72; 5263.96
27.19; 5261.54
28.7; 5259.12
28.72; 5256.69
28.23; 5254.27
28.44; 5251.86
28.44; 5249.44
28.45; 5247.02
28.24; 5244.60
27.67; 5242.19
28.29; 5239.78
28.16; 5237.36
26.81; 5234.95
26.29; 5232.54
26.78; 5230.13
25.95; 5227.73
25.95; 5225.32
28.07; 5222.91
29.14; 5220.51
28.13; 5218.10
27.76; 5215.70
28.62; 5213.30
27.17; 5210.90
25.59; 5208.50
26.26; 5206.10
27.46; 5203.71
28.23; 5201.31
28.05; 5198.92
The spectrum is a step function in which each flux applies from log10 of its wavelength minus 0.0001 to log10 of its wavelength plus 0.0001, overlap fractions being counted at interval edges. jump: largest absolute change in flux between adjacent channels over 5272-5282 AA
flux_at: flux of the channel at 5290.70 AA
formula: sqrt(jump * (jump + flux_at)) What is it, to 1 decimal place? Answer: 3.3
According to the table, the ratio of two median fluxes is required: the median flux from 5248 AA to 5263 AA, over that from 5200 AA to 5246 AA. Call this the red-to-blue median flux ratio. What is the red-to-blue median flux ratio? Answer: 1.03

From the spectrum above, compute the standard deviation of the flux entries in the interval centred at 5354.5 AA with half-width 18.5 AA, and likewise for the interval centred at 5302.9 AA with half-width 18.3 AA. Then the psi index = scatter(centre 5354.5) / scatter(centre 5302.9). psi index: 0.75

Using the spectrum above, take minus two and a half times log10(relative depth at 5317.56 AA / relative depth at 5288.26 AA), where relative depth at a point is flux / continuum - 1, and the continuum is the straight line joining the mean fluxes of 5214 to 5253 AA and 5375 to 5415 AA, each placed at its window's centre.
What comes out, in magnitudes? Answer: -3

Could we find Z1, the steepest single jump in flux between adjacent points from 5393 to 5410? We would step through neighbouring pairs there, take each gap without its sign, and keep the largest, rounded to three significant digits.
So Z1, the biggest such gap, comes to 1.53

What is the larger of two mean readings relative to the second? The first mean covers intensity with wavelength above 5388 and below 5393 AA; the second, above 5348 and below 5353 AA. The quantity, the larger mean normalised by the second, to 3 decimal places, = 1.000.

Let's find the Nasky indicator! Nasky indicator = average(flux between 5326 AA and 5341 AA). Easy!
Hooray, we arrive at 27.4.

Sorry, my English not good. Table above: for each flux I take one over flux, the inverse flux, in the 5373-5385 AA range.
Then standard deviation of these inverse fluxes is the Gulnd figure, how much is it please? 0.0006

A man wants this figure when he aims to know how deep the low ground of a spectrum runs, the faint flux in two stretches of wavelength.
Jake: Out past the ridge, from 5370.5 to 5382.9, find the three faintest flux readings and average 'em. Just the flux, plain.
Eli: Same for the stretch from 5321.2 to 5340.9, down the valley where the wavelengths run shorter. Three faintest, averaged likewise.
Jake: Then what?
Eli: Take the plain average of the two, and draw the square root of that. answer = 5.14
